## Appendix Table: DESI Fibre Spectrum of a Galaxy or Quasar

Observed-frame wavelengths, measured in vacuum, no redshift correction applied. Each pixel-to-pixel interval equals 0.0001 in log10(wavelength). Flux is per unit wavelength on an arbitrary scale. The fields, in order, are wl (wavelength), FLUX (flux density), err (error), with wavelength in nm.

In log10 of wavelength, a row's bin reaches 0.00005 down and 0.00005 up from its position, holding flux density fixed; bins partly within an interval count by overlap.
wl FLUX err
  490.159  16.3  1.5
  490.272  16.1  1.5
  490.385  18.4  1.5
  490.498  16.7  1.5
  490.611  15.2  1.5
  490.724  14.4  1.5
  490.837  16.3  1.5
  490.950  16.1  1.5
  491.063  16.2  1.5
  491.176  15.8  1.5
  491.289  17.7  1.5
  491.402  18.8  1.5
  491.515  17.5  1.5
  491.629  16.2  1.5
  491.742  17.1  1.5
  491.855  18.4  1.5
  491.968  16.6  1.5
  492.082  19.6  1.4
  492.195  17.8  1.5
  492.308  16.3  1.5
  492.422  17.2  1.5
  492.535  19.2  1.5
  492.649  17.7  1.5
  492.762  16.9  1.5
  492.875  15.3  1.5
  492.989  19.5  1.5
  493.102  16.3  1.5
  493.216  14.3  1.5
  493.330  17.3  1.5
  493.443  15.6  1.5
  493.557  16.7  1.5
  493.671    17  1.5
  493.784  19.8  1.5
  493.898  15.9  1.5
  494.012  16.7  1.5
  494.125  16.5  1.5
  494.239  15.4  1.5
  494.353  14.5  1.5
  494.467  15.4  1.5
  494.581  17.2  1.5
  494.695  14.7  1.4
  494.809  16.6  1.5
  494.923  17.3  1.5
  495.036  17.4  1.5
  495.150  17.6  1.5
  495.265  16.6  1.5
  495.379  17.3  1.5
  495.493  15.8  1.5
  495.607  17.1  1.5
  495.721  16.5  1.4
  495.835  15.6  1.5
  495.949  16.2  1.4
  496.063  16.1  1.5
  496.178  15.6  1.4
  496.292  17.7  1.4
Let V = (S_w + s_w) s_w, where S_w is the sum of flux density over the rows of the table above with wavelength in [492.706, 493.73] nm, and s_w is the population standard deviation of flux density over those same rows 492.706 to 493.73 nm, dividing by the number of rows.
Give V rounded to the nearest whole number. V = 208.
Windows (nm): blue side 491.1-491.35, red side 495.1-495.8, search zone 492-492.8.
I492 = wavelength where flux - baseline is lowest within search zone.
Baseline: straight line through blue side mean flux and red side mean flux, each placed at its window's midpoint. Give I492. 492.308 nm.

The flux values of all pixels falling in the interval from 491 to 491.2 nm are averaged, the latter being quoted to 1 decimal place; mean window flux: 16.0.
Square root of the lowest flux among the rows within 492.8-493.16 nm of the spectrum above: 3.91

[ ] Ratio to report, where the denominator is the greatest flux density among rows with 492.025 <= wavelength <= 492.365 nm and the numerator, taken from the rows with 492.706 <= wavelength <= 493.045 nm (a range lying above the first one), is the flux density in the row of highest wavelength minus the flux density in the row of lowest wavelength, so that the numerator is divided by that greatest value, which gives 0.13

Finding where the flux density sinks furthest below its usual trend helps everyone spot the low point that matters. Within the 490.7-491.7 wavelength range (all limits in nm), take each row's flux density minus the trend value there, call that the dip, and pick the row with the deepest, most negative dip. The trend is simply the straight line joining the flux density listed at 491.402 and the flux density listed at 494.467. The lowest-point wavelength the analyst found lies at 490.724 nm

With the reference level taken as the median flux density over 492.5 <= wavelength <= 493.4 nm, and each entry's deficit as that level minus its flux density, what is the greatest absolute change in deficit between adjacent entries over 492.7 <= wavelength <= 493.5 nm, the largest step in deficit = 4.2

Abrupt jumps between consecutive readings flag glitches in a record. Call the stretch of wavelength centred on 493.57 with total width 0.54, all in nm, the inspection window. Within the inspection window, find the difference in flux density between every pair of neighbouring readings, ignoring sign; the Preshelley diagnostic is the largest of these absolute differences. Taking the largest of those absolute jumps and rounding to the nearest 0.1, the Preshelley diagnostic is 2.8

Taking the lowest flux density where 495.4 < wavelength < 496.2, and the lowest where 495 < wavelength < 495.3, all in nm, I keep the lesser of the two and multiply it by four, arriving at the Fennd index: 62.4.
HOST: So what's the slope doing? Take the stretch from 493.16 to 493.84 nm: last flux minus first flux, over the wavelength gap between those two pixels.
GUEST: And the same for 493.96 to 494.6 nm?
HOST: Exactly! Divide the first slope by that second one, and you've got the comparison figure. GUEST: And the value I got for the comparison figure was 11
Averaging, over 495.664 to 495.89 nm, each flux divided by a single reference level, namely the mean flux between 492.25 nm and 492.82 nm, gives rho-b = 0.92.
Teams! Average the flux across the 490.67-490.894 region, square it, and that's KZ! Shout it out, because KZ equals 236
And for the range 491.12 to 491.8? 295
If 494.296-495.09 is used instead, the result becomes 261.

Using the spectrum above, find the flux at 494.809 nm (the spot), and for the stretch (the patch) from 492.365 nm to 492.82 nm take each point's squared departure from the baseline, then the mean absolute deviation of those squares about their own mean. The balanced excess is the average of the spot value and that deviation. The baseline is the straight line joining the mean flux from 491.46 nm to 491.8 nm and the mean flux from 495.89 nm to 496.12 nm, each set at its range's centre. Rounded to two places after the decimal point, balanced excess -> 9.34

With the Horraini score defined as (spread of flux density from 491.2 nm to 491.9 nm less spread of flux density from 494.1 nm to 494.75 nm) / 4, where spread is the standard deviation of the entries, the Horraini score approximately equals -0.03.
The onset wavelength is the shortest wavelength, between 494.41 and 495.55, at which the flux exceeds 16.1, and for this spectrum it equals 494.581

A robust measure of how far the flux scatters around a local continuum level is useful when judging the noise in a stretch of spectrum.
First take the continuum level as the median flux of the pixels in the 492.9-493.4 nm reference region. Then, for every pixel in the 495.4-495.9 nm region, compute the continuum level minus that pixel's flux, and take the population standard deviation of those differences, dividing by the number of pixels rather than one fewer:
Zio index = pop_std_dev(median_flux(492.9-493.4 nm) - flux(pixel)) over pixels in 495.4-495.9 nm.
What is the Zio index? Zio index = 0.59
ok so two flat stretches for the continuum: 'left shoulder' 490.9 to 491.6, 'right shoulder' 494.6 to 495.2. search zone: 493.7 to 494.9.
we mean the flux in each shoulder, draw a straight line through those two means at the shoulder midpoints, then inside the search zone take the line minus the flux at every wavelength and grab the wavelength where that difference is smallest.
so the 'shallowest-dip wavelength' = 493.784 nm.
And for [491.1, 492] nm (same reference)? 491.402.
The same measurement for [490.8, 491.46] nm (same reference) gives 491.402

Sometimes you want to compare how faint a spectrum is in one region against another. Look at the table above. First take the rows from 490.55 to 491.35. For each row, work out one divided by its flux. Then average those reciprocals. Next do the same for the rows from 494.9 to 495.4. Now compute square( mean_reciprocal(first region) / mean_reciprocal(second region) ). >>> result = 1.17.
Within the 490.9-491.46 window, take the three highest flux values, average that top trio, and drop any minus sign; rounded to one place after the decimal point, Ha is 17.6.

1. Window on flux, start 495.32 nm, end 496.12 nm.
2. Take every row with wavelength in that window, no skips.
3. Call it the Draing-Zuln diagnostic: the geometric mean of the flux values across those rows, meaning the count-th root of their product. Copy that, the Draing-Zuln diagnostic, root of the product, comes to 16.4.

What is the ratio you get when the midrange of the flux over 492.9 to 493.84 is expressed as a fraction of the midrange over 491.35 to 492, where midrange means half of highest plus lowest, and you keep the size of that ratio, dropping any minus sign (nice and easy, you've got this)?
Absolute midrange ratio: 0.97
